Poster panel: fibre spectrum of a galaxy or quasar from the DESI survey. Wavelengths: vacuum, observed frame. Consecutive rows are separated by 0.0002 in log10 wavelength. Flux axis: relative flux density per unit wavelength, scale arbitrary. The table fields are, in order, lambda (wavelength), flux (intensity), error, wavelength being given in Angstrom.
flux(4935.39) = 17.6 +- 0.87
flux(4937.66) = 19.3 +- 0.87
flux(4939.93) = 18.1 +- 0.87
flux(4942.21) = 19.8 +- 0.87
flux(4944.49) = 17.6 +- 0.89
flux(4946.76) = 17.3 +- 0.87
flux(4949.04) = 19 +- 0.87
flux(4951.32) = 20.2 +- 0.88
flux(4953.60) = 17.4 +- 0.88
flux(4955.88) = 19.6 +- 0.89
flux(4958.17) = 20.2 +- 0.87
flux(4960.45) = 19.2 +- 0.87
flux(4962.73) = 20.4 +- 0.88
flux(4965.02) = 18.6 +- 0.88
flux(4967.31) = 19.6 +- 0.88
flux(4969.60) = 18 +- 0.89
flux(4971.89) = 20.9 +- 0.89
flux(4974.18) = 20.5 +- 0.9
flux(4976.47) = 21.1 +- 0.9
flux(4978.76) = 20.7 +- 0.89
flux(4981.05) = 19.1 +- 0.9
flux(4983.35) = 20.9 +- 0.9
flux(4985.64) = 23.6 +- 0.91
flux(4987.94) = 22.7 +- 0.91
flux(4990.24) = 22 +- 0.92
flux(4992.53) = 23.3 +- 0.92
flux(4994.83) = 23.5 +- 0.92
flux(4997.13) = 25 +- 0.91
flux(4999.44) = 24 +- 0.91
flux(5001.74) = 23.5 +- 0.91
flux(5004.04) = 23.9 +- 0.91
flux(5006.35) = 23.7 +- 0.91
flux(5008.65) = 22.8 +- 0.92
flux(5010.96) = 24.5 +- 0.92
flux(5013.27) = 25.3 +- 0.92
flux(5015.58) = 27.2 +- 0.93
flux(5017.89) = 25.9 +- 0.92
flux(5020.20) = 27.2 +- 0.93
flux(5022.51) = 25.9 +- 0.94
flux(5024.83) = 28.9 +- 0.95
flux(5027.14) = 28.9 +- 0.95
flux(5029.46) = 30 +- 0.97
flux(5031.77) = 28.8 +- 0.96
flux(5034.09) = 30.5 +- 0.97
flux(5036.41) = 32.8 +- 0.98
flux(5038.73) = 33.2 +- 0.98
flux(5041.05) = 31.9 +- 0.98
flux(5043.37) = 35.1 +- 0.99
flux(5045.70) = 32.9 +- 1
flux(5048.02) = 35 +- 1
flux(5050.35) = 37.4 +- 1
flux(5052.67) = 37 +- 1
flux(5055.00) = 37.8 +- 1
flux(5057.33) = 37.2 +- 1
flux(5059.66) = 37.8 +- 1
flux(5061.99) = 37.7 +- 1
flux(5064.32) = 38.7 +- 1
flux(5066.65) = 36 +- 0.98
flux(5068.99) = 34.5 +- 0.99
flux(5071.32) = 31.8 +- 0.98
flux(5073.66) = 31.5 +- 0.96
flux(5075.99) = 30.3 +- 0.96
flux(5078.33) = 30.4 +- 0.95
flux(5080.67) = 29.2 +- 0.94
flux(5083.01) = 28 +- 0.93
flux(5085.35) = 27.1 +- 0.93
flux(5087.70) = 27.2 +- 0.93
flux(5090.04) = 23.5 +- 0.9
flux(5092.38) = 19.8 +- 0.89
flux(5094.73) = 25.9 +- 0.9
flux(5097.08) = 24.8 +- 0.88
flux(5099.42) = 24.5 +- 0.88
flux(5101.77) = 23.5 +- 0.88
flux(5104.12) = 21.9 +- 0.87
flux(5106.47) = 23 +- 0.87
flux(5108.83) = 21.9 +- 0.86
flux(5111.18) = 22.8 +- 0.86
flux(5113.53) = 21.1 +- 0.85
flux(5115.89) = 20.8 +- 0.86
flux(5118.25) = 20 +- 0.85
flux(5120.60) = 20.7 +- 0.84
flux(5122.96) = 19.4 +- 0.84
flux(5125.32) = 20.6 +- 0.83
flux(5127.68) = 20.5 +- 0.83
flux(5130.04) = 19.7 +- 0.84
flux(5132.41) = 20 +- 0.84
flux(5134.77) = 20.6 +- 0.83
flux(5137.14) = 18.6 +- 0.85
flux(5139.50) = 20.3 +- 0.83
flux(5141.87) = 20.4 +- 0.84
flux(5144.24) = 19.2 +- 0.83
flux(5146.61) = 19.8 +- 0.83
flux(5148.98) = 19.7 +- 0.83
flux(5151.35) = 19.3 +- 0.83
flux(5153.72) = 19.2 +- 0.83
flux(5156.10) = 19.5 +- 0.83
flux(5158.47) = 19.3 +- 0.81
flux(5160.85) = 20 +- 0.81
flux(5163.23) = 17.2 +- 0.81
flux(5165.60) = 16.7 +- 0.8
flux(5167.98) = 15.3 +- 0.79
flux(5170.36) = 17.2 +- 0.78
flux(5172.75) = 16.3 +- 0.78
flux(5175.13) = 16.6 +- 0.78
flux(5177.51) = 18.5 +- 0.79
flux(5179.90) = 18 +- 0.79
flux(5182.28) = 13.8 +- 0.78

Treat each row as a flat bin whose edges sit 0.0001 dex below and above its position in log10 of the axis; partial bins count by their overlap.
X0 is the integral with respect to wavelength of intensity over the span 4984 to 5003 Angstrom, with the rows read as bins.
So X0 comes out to 445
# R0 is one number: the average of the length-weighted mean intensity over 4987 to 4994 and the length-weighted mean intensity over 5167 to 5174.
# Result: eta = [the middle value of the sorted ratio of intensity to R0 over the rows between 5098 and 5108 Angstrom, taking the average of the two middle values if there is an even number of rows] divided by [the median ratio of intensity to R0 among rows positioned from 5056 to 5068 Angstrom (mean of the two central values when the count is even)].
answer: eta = 0.62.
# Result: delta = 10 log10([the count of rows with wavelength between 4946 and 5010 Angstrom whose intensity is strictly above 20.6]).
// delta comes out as 11.8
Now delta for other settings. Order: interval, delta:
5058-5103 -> 12.6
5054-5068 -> 7.8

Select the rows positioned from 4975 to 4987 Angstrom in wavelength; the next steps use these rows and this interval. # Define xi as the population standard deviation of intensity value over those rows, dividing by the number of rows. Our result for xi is 1.4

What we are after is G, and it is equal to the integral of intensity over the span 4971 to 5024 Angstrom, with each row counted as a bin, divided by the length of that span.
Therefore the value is 23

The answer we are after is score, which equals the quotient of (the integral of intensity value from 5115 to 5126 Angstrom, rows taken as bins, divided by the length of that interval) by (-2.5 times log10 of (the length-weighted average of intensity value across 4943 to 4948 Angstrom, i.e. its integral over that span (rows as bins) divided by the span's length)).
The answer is -6.5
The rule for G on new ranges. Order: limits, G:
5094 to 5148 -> 21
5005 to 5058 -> 30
